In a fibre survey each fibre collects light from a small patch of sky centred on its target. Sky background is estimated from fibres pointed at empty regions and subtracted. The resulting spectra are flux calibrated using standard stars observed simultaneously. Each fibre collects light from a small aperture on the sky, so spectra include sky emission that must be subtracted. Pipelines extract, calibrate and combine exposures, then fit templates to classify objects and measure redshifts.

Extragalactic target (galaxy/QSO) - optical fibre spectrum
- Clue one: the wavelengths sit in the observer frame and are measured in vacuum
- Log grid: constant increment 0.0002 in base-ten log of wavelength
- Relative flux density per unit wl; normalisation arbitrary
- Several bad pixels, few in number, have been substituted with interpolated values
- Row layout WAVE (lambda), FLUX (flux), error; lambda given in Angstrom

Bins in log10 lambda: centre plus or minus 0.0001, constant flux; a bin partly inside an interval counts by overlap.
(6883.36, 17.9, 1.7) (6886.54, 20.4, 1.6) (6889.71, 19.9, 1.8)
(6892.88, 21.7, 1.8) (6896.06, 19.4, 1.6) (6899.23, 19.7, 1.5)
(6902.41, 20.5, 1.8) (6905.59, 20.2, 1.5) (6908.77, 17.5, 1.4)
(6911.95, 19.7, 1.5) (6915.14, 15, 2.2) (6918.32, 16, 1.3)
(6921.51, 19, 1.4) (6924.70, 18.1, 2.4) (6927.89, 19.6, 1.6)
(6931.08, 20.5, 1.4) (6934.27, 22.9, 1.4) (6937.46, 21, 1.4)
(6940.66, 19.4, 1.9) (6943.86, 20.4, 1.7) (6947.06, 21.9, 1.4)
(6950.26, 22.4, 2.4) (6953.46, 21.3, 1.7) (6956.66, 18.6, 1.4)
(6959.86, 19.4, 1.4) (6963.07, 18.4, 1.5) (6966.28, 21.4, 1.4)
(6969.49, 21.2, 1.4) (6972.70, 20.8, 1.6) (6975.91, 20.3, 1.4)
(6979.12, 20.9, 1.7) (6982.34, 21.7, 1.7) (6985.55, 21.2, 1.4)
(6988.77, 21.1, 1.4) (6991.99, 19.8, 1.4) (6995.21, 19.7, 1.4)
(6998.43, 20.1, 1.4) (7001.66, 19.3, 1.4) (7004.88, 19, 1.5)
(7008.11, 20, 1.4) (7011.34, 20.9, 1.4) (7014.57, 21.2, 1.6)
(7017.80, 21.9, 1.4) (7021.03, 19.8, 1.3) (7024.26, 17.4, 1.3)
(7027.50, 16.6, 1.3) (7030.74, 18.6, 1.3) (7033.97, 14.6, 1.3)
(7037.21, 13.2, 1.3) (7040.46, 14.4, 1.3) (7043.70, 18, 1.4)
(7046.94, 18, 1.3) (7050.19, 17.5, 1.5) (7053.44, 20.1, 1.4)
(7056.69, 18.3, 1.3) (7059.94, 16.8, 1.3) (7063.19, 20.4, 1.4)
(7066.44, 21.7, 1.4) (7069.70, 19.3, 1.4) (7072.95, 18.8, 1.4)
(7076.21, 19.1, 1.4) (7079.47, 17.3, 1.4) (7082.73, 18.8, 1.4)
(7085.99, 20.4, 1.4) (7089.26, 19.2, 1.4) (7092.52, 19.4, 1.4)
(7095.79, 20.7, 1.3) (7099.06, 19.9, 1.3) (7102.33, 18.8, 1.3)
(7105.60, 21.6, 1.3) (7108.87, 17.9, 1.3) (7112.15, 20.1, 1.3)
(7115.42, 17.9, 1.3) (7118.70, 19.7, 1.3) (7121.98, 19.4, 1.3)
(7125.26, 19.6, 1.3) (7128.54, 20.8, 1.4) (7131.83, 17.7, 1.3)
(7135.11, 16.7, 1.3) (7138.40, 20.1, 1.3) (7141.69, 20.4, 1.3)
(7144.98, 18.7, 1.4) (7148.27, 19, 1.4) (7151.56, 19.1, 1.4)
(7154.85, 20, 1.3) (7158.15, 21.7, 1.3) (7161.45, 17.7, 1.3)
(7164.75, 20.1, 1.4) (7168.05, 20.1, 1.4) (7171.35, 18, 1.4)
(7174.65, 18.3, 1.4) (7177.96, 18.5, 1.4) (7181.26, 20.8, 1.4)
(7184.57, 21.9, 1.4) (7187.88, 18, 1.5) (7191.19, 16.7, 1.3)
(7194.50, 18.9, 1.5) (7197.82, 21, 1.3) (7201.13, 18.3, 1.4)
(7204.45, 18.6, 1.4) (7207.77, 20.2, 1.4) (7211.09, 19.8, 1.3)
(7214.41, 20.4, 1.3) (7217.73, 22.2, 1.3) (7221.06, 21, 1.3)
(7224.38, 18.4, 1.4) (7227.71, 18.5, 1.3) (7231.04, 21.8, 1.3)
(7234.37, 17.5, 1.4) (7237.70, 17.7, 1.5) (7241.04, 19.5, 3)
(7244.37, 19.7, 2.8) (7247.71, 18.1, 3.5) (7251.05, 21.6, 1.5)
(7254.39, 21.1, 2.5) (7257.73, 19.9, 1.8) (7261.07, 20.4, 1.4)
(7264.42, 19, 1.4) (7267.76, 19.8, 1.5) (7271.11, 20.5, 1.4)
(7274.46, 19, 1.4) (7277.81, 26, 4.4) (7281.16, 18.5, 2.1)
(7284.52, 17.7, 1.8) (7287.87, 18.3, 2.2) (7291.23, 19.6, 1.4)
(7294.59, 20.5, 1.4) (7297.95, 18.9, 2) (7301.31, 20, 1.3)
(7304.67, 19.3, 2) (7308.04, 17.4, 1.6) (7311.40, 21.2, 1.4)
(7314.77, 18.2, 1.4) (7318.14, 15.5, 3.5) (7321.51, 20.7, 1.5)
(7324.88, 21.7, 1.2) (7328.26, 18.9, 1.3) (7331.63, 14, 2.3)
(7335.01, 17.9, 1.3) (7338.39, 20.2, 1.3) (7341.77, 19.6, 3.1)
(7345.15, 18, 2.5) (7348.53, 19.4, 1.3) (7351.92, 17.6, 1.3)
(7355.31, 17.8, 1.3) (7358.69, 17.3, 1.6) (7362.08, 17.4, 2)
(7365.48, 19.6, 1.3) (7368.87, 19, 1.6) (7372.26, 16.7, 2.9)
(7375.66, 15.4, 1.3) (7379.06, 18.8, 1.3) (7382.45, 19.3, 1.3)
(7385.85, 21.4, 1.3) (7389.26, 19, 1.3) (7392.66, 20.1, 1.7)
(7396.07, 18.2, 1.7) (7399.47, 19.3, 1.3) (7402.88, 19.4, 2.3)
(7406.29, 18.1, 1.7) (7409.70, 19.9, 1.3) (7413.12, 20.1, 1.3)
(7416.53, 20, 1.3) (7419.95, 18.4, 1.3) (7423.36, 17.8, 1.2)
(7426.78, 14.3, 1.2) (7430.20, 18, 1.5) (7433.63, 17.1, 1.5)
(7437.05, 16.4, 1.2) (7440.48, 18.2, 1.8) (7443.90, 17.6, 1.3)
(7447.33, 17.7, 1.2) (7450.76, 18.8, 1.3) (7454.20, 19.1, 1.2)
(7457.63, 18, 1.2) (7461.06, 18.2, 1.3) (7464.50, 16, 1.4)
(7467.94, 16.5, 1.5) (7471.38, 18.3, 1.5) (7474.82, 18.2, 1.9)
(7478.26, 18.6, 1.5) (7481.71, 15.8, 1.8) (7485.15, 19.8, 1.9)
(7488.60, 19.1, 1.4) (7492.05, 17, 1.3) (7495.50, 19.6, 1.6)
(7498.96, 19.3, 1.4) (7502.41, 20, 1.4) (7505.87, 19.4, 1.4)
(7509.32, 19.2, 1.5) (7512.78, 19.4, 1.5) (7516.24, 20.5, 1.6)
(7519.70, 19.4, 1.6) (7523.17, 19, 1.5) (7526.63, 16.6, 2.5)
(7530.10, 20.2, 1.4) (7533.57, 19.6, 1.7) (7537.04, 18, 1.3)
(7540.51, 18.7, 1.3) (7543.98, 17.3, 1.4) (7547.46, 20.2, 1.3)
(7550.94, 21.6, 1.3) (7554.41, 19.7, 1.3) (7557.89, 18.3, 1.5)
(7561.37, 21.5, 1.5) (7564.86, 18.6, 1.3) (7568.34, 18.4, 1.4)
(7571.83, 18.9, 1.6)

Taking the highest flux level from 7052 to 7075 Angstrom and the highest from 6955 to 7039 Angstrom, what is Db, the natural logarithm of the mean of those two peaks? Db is 3.08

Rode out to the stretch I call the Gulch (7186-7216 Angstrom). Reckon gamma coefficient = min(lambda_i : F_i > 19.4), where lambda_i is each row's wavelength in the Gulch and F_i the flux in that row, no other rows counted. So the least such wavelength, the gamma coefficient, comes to 7197.82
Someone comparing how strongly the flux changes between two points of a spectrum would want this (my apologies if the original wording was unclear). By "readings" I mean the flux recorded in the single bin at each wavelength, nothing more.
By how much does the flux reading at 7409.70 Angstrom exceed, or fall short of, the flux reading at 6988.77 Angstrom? -1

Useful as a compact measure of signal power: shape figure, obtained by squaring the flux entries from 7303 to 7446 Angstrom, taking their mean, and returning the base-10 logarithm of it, 2.535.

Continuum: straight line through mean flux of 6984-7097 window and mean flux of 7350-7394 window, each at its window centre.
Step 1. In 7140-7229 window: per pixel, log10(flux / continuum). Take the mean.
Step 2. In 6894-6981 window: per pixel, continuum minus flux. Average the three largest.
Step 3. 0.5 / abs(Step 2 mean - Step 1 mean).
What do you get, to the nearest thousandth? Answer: 0.170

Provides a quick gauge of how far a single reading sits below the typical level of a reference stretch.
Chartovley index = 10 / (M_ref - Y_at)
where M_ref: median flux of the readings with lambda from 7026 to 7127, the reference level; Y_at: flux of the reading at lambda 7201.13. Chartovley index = 20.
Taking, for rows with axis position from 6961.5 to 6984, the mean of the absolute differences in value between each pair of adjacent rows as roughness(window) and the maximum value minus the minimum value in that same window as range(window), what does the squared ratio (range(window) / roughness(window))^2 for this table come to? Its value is 13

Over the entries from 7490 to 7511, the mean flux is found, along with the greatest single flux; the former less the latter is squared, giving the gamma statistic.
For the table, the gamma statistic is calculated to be 0.8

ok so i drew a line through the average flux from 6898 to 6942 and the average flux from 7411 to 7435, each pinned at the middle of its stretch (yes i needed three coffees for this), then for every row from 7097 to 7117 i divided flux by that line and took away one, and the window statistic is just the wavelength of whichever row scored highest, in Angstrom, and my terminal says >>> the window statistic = 7105.60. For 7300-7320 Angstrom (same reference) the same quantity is 7311.40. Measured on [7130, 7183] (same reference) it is 7158.15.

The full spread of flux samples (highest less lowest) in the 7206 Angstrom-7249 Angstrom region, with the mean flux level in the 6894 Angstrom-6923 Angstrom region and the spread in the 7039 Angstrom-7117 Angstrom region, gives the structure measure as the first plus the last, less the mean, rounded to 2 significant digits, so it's -6.6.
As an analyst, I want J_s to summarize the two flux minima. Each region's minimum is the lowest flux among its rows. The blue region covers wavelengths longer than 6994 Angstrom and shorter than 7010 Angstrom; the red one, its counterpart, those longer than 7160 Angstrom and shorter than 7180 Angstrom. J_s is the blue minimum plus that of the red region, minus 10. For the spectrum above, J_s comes 26.7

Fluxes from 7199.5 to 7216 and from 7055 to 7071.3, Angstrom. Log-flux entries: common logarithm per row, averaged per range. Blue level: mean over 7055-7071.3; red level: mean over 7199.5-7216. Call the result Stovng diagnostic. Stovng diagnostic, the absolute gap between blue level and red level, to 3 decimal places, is 0.005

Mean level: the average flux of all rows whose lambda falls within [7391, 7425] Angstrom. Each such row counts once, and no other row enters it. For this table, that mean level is 19.1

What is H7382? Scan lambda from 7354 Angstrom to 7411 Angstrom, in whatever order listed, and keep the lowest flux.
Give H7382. 15.4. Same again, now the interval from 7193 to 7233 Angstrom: 18.3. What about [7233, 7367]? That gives 14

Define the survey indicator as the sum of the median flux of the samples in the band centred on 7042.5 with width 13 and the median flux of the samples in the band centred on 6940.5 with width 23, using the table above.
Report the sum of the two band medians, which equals 37.2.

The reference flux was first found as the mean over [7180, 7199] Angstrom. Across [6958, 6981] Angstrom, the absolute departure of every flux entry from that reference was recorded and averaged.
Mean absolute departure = 1.2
